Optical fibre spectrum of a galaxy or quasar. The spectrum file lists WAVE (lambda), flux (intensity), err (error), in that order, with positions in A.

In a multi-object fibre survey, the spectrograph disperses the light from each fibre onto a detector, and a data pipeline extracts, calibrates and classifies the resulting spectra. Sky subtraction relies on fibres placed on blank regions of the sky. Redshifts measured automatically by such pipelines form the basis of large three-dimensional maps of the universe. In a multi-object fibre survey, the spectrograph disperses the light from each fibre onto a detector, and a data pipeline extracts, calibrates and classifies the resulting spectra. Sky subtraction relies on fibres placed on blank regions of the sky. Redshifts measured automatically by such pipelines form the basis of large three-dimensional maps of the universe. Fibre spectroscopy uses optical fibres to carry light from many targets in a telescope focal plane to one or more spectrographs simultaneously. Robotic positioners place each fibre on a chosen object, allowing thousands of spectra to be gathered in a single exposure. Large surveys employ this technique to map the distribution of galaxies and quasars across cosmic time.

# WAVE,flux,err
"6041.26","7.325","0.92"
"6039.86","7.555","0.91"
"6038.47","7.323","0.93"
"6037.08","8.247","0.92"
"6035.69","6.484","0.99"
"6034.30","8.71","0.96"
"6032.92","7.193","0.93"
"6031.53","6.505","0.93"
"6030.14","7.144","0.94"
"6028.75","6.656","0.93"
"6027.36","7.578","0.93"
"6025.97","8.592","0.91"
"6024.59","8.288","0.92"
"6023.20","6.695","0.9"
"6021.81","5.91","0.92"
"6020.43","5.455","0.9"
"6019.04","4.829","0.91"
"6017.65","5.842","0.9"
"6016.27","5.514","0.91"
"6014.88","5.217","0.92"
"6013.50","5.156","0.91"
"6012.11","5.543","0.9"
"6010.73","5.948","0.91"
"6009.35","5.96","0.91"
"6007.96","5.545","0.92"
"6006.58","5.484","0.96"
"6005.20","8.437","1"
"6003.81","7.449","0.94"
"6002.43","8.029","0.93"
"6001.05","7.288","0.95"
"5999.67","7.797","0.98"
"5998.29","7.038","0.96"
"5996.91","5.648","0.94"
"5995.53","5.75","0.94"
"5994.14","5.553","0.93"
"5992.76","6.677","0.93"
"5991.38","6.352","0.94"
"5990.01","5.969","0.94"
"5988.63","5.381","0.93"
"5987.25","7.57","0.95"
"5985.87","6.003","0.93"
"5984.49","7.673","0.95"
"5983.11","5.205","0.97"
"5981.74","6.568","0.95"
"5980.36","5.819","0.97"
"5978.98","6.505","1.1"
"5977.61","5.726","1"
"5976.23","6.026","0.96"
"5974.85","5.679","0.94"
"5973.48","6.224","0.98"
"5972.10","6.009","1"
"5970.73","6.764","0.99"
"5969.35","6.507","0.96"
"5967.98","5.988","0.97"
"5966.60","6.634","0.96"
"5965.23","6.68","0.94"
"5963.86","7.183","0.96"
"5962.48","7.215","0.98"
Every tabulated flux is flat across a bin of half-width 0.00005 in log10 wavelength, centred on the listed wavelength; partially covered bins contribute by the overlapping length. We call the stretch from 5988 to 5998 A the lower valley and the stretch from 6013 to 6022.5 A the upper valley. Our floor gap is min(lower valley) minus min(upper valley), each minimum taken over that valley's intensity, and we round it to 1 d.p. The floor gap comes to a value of 0.6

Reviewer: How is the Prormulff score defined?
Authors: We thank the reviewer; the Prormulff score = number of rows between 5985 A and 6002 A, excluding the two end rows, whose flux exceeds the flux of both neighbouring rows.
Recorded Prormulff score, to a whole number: 4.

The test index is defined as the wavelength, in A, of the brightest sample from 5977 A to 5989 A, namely 5984.49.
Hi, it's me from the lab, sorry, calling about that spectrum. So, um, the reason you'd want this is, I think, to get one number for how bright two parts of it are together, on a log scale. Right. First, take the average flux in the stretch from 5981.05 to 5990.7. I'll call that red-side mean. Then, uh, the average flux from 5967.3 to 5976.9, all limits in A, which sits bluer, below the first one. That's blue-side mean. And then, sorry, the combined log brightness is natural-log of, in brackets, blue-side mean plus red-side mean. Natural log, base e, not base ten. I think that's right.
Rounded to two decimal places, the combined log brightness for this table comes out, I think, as 2.53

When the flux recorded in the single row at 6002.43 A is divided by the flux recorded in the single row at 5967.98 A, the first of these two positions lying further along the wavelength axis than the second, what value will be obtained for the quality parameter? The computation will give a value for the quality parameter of 1.34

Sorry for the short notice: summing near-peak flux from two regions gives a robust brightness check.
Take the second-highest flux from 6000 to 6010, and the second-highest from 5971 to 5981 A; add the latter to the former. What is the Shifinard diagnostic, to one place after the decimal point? 14.3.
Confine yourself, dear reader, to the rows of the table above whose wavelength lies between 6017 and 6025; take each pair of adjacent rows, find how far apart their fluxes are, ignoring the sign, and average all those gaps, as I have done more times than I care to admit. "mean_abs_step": 0.89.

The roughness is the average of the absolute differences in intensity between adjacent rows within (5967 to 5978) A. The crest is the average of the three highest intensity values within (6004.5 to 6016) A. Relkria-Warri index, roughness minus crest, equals -6.4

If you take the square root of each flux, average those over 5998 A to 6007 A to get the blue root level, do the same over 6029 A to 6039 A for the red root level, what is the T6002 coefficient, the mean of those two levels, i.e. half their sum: 2.71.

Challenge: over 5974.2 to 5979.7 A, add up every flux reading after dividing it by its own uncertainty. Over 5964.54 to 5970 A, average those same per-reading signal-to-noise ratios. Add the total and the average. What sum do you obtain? 30.7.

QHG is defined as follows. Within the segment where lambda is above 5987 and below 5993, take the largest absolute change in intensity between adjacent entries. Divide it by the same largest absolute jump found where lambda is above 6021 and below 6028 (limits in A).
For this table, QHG 1.4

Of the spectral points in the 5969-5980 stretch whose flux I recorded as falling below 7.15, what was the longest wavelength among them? 5978.98 A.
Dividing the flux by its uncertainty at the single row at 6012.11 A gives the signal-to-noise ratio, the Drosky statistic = 6.2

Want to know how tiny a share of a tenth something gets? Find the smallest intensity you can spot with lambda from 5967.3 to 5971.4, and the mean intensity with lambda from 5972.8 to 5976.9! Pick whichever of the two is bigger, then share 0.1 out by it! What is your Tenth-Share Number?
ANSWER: 0.017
